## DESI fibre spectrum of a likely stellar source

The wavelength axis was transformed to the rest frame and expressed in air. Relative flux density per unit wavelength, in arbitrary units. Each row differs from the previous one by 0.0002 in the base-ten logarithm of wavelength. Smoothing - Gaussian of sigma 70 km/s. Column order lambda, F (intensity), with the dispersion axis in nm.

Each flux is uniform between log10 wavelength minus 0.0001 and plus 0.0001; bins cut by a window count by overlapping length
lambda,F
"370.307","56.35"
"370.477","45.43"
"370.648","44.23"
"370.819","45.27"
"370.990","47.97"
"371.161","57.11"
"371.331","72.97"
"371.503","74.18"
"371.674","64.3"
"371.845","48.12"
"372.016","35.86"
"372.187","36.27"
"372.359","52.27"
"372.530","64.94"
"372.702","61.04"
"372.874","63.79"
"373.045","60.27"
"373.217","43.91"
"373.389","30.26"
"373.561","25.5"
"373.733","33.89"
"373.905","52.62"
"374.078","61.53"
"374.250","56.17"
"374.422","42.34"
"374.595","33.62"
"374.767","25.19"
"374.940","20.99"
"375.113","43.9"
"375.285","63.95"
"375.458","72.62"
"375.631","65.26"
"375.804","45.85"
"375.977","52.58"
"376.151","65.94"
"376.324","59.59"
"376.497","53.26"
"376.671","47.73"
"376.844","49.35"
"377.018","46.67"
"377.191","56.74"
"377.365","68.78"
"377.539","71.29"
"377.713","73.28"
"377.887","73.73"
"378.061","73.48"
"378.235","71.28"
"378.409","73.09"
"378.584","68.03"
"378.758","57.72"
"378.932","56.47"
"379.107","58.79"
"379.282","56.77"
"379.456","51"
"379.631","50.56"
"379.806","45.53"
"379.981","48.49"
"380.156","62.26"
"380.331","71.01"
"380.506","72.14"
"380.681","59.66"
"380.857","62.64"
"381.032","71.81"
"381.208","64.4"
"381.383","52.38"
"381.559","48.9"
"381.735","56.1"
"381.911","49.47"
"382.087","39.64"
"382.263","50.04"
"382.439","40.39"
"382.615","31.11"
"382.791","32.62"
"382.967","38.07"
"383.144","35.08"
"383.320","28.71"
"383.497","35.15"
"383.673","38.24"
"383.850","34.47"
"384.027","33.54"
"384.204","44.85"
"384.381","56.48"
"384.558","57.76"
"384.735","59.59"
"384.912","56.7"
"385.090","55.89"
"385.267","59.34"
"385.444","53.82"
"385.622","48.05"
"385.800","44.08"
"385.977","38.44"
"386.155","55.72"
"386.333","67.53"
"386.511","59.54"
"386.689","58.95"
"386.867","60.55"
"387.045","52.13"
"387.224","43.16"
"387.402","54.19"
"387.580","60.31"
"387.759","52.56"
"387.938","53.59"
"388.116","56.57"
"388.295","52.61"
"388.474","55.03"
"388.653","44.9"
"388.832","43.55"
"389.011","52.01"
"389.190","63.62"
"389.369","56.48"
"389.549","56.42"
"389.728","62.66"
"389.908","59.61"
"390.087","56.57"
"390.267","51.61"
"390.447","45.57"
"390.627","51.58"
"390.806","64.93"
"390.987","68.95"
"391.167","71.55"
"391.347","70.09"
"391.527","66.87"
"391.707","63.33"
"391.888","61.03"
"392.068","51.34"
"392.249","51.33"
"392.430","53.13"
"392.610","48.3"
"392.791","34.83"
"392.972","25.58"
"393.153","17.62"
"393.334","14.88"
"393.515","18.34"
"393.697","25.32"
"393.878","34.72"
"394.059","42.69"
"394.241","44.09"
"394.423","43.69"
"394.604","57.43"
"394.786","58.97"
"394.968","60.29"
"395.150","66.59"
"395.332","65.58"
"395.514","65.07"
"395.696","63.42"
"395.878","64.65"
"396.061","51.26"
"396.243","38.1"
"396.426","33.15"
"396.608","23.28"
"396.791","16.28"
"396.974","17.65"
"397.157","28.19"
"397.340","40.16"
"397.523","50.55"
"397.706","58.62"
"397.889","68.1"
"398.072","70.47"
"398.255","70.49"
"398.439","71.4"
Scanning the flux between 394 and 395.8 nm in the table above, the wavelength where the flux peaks 395.150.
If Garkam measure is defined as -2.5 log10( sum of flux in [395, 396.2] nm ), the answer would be -6.44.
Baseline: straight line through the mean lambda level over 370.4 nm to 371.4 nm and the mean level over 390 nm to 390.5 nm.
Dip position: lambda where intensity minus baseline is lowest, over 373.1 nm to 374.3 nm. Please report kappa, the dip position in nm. 373.561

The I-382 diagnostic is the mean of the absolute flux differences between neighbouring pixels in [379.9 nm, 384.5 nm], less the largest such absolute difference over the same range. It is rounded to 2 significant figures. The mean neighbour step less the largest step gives -6.7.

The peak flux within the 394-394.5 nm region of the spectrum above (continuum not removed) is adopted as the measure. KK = 44.09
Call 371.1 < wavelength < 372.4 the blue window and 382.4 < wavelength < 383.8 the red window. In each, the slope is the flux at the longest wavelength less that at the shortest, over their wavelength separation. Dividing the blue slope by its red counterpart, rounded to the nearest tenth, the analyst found 2.3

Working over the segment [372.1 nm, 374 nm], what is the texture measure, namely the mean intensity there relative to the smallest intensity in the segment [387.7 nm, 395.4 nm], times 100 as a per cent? 321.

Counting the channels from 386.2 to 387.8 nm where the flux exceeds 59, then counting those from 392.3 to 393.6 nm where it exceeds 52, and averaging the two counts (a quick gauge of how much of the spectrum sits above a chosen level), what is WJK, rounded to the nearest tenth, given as 2.5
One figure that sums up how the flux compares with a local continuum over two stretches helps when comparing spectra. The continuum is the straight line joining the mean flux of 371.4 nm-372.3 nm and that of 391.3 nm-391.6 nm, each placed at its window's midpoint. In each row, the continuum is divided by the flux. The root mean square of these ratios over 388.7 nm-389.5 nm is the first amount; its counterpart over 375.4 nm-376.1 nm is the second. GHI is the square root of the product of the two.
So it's 1.1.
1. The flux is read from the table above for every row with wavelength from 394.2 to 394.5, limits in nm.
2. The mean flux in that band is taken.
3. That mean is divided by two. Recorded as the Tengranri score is 22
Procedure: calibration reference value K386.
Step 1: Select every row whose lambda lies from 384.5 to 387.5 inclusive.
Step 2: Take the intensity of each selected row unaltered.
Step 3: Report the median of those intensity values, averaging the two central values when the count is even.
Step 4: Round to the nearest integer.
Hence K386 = 56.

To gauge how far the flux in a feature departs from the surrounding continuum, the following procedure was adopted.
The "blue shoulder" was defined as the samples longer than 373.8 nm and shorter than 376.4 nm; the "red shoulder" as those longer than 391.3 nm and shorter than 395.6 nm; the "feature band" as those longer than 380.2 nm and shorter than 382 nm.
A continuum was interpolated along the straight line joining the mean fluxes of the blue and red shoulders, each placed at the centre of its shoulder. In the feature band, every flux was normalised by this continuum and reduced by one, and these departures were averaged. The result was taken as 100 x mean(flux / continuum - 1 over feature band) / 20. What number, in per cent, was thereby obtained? 1.1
